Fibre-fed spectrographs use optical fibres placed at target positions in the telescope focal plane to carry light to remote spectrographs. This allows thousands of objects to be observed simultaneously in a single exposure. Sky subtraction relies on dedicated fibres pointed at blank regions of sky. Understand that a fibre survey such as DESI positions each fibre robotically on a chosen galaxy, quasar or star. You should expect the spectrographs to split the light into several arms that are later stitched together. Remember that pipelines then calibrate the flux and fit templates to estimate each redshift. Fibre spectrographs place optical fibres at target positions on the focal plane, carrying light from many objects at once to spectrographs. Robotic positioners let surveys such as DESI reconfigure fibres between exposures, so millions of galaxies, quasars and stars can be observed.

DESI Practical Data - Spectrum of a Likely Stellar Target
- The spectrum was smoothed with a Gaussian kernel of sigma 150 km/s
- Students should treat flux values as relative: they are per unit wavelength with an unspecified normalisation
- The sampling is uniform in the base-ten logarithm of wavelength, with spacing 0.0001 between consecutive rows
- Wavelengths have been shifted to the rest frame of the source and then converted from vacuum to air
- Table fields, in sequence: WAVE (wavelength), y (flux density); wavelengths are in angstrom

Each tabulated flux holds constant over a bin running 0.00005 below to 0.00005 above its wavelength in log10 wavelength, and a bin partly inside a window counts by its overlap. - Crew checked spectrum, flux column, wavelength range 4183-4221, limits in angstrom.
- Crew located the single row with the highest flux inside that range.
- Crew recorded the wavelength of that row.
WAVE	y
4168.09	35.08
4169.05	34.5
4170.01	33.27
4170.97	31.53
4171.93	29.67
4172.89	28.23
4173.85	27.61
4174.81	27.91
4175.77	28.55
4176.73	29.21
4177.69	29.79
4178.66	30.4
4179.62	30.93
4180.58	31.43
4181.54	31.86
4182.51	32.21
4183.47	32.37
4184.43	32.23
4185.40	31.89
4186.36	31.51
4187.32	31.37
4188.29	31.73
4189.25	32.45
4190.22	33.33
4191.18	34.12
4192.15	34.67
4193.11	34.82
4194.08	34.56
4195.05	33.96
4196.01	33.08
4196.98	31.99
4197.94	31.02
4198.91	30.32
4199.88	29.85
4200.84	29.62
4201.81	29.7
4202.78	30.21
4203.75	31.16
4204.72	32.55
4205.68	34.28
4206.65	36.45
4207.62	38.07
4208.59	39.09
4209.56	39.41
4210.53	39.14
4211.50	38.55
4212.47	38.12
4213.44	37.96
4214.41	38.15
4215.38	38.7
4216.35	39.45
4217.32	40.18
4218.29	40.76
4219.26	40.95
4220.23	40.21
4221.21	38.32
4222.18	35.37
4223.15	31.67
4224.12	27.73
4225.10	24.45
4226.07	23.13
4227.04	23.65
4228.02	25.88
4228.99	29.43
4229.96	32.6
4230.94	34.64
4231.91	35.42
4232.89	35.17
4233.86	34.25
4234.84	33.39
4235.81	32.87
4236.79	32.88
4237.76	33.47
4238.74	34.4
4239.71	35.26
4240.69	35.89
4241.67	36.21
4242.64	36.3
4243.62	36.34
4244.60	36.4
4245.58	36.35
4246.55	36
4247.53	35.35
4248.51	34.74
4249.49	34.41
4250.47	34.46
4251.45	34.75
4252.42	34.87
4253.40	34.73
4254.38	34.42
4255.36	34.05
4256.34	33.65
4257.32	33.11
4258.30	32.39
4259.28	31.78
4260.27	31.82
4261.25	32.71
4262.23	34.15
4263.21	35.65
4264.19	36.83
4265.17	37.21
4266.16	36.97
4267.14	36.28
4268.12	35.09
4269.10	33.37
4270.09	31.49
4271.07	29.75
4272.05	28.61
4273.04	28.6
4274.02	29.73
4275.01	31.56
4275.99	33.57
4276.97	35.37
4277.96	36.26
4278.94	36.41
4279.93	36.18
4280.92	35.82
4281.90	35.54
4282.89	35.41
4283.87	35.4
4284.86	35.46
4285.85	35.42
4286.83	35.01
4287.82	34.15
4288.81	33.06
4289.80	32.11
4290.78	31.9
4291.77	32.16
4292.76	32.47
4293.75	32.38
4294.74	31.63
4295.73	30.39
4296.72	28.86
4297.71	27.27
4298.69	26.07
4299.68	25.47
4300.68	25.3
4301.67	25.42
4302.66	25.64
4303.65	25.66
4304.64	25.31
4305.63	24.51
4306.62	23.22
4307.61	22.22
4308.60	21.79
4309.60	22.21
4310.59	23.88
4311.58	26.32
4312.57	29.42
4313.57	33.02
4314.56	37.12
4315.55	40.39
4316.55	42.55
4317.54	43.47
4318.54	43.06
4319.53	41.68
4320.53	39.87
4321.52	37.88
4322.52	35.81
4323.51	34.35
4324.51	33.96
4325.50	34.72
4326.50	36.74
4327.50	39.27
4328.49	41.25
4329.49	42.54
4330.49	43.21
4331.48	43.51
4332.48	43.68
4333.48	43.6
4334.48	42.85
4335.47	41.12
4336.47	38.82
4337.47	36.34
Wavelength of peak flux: 4219.26 angstrom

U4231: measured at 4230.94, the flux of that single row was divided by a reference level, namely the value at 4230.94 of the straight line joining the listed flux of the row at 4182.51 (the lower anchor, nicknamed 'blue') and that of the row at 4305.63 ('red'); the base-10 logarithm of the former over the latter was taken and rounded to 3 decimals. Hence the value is 0.074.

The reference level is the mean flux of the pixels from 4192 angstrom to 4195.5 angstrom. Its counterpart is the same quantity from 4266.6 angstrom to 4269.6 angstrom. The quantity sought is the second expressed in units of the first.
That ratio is 1.01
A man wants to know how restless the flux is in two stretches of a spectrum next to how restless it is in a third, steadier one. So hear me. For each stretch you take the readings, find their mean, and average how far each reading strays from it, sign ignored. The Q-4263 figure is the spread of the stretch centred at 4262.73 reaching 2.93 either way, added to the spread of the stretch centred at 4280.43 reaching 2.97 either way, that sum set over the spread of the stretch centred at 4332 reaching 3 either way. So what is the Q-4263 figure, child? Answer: 5.98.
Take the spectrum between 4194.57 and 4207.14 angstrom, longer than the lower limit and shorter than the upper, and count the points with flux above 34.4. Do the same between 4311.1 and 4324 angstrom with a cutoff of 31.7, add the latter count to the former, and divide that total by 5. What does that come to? 2.40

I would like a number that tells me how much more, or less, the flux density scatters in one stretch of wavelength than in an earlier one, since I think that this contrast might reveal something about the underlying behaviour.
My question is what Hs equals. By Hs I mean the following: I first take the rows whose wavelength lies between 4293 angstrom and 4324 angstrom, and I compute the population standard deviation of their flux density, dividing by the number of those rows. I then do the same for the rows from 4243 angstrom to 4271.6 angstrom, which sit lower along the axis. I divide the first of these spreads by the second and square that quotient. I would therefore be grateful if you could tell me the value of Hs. 15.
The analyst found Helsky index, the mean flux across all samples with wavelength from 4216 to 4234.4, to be 33.3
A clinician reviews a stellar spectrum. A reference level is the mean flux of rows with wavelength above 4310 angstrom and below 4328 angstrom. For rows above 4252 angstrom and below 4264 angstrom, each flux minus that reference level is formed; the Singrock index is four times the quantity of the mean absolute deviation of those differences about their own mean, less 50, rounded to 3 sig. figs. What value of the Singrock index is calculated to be -196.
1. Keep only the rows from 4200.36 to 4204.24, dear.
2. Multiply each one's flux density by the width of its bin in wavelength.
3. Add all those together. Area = 117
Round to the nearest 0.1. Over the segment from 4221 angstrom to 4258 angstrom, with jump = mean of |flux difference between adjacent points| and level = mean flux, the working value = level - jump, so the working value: 32.3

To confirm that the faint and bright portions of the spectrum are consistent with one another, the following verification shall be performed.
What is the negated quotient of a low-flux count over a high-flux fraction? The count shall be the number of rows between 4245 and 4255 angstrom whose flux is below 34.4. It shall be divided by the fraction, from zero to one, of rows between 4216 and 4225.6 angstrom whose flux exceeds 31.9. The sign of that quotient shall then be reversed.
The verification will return 0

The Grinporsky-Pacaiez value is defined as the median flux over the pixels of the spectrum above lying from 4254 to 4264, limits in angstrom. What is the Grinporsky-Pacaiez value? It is 33.4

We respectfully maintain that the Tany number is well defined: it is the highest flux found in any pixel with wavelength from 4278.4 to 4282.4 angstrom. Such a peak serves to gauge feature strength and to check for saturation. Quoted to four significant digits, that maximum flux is 36.41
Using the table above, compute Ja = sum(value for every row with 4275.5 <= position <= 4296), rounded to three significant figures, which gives 716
